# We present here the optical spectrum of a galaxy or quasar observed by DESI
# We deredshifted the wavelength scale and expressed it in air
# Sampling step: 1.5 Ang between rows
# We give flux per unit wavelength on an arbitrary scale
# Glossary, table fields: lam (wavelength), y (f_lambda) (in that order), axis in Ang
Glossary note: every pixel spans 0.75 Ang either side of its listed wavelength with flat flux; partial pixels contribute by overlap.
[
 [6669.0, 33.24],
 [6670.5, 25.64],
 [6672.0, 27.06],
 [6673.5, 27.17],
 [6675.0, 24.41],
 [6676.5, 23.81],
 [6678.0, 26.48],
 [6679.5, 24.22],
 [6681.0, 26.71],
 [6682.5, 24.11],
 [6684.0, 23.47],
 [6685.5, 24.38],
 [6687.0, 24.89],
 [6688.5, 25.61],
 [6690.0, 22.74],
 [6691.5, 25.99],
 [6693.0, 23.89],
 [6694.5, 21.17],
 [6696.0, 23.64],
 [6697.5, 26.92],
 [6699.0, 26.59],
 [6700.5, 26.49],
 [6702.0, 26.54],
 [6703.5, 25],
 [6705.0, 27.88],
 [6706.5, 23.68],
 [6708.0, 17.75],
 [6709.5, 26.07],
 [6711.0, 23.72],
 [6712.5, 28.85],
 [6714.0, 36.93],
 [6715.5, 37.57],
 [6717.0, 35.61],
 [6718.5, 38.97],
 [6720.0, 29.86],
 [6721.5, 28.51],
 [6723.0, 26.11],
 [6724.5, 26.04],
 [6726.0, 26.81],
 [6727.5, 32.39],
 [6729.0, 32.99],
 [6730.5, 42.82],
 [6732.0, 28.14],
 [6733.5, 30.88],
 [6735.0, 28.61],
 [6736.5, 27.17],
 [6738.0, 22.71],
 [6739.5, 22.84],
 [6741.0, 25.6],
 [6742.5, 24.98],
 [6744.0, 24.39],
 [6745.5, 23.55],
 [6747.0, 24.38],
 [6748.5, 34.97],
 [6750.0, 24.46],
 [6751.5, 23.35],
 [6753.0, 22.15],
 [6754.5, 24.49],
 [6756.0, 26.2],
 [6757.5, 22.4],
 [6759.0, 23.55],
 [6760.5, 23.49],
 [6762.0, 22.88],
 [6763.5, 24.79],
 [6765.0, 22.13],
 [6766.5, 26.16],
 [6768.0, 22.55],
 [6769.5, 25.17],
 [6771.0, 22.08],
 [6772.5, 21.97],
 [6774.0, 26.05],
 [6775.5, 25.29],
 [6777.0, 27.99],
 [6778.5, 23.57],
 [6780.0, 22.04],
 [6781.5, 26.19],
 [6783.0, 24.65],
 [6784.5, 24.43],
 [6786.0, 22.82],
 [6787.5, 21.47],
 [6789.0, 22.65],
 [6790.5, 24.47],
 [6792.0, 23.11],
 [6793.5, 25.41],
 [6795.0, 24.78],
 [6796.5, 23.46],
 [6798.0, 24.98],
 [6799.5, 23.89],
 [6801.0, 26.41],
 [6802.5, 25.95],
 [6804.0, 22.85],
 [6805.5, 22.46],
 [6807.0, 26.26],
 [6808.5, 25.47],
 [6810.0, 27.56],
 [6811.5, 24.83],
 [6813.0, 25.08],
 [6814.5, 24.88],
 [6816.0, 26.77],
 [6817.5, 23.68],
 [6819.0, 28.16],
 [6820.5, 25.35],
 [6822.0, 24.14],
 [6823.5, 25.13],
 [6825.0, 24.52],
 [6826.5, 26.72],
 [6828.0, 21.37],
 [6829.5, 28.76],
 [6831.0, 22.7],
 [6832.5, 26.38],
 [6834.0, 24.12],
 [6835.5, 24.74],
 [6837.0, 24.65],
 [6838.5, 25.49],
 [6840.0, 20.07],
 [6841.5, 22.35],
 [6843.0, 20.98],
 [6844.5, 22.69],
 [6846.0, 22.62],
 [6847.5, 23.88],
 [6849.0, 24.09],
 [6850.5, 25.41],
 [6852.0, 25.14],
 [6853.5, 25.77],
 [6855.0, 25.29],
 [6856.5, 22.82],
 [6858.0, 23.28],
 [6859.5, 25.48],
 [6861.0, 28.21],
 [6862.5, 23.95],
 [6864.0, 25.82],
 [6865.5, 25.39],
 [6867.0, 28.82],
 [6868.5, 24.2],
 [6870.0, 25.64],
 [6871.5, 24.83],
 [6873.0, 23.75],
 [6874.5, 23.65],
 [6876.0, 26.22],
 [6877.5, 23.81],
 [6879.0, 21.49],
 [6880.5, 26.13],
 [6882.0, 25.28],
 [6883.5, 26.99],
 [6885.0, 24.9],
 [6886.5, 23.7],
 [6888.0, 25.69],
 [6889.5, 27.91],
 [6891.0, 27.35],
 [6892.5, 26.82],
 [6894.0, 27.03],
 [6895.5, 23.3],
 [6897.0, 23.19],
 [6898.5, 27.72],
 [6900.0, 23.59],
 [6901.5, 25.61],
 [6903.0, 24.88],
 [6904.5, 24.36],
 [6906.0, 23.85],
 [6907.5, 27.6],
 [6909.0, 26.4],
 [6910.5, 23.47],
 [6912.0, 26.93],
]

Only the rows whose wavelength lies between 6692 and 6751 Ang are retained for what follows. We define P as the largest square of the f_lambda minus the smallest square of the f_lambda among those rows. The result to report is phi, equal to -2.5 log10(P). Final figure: -8.0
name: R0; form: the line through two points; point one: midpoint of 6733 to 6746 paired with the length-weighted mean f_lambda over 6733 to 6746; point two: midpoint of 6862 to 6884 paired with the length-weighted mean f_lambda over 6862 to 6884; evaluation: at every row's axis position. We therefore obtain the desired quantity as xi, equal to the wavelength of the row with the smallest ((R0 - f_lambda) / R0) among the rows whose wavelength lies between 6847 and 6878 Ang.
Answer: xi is 6867.0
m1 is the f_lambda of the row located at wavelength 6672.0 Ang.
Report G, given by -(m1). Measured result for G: -27.1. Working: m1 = 27.06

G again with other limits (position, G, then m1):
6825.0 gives -24.5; 24.52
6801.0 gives -26.4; 26.41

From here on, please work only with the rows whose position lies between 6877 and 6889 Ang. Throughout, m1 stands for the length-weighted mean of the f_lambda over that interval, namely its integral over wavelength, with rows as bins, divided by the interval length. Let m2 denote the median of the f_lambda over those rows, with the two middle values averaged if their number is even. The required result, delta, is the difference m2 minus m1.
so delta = 0.3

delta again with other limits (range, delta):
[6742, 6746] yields 0.1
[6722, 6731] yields -1.2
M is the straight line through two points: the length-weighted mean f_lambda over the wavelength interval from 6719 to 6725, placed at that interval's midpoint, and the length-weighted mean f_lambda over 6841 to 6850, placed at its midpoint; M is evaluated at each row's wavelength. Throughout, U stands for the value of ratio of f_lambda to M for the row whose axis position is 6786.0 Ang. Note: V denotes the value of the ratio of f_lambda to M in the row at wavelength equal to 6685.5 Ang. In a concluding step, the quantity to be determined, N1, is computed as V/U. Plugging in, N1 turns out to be 0.91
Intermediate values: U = 0.90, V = 0.82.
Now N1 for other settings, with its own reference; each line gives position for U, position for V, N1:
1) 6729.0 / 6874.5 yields 0.92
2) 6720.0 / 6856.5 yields 0.96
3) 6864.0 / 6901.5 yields 1.07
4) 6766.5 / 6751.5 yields 0.87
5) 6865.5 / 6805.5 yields 0.79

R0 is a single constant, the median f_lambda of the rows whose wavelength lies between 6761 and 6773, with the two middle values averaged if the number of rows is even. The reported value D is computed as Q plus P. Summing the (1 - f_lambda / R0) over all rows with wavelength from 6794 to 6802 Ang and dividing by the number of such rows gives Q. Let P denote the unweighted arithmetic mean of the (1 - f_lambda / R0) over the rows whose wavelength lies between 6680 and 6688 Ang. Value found -0.18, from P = -0.09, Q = -0.088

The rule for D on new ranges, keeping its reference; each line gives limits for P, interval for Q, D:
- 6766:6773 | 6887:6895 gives -0.23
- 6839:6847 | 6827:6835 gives -0.04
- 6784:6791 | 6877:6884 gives -0.11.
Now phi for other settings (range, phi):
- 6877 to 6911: -6.3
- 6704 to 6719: -7.7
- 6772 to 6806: -6.3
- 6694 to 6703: -6.1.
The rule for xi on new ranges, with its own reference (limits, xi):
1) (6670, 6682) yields 6673.5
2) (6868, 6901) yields 6889.5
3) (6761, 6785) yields 6777.0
